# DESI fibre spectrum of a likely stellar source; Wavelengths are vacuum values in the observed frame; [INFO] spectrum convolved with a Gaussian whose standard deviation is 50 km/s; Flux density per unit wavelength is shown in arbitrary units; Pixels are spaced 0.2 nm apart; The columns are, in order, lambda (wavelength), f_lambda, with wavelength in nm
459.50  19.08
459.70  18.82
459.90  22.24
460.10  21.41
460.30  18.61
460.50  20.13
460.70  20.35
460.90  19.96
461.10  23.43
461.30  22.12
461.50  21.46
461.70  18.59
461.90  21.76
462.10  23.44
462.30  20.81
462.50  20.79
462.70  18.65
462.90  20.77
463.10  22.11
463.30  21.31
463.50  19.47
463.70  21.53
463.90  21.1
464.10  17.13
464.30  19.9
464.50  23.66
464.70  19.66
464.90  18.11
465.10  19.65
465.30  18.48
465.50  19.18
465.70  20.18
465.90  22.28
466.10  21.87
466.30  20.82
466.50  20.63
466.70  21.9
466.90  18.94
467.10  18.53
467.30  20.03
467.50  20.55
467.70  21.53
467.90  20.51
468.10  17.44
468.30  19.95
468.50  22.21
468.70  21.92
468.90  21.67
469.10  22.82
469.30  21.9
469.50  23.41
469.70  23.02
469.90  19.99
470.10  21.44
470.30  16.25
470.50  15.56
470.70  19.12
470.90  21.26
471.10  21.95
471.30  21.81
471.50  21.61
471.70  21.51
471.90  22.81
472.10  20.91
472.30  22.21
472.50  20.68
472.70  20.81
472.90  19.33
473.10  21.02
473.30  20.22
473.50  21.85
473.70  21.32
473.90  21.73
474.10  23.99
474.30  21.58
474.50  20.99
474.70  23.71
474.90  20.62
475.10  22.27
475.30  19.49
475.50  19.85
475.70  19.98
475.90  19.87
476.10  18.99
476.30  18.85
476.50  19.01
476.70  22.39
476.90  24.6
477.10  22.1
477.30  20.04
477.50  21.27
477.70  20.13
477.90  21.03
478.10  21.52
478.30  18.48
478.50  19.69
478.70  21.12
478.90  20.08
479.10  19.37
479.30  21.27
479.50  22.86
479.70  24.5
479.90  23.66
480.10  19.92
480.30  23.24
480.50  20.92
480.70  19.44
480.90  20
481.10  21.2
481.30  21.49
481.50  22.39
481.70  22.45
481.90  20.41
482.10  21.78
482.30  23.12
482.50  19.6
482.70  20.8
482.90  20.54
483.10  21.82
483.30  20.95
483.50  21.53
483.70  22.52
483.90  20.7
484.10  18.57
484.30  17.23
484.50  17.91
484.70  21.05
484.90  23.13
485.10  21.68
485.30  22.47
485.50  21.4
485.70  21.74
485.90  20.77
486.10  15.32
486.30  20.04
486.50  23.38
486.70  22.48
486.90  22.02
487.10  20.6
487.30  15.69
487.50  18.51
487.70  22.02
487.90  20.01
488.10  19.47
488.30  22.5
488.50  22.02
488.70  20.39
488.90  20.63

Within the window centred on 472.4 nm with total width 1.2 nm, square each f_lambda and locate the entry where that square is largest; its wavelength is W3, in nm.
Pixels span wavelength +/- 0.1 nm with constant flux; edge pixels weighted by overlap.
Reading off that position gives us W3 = 471.90 nm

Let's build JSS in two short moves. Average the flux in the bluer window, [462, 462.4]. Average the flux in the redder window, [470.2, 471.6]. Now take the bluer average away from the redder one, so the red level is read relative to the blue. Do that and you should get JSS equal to -2.5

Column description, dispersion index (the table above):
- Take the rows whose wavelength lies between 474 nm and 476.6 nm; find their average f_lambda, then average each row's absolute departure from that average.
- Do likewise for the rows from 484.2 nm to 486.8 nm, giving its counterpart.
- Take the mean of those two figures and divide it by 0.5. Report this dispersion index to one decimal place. 3.3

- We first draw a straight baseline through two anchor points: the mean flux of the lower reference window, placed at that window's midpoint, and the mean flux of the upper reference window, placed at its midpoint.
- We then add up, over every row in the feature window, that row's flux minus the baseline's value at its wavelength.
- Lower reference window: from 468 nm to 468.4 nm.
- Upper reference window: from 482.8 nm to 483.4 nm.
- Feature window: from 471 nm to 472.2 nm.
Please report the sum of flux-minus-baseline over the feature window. 15.1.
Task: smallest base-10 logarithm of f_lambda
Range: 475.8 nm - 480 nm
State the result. 1.27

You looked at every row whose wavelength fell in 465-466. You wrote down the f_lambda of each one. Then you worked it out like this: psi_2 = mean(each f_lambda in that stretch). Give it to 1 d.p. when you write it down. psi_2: 20.0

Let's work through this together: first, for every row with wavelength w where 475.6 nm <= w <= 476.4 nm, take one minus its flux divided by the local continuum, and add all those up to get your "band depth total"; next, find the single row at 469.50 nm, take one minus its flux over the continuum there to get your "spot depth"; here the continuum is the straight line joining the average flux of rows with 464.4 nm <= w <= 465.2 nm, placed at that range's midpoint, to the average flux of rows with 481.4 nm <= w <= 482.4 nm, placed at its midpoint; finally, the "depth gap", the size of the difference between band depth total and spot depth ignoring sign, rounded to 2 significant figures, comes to 0.50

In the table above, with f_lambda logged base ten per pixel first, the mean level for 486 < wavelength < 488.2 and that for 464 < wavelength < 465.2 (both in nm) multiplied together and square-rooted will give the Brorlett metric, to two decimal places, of 1.29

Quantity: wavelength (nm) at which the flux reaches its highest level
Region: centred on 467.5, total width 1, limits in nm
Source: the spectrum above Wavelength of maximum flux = 467.70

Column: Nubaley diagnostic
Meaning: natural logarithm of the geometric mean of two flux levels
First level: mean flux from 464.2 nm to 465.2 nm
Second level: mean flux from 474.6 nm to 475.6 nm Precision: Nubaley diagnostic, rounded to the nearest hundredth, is 3.03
